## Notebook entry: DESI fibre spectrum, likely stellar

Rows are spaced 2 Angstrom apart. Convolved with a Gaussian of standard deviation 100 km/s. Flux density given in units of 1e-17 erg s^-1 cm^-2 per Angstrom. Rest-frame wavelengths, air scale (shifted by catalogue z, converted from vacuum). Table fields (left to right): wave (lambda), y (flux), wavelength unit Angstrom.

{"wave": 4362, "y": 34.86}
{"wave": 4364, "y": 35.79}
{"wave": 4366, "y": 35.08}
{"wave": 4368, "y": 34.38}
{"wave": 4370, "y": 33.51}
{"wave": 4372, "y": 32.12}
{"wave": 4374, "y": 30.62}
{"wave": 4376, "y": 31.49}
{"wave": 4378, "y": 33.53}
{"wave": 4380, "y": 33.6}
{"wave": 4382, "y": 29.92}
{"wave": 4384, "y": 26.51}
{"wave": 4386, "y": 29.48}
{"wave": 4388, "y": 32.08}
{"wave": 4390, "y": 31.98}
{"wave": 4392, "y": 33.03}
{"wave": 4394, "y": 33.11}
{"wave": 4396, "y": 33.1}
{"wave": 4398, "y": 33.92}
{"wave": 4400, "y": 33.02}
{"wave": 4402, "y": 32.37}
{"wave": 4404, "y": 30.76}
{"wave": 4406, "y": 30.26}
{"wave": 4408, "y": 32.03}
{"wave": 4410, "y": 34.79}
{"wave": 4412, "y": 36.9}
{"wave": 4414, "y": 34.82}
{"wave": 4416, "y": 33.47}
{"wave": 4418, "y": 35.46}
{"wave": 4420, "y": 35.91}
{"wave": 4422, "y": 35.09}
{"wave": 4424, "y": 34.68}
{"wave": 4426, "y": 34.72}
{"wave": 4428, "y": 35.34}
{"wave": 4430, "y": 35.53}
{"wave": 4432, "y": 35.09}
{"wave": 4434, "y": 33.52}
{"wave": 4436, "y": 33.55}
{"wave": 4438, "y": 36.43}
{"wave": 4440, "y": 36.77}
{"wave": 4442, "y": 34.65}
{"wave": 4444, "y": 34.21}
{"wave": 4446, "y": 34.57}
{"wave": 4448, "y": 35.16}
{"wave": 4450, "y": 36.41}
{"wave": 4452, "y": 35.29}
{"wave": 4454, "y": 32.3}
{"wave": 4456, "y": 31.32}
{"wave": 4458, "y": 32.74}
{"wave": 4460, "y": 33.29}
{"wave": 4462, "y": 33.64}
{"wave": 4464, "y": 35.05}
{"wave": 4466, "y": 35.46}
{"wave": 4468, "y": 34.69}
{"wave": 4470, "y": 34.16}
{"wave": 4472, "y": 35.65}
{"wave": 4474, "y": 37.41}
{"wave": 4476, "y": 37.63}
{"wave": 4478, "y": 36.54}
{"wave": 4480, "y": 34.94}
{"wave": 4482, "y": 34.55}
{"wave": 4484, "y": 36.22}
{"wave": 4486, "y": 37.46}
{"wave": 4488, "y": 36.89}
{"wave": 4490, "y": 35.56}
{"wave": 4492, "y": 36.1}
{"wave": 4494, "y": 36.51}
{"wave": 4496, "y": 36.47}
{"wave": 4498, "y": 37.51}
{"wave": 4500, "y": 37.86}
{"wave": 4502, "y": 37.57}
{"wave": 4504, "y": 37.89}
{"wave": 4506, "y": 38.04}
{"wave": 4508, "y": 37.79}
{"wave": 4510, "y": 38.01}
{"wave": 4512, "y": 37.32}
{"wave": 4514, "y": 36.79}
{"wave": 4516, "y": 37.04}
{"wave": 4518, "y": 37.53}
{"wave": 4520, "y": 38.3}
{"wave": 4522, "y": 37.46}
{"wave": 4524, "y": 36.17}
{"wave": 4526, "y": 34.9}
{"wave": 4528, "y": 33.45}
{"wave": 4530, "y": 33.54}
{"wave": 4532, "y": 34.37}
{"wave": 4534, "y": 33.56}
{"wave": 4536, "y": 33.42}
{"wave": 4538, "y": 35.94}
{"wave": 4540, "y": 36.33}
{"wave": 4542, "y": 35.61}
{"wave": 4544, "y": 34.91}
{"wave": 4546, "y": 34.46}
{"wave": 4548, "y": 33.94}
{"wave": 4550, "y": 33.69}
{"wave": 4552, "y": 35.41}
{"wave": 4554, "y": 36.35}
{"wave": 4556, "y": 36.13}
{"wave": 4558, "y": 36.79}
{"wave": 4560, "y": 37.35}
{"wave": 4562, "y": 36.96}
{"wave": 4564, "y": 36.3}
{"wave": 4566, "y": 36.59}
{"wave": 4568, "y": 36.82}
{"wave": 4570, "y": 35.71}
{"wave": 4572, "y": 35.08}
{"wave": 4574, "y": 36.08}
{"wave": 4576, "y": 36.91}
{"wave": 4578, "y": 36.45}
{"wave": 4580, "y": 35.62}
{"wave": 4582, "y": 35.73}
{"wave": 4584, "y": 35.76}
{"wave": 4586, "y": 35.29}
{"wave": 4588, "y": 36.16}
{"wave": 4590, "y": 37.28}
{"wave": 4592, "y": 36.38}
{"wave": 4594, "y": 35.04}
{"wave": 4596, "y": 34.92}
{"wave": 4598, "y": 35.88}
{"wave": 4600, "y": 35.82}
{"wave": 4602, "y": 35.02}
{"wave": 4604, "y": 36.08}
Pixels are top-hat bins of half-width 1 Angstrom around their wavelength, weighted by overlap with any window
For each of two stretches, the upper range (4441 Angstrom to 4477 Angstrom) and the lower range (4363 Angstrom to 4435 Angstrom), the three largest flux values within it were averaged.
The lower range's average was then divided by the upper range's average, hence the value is 0.97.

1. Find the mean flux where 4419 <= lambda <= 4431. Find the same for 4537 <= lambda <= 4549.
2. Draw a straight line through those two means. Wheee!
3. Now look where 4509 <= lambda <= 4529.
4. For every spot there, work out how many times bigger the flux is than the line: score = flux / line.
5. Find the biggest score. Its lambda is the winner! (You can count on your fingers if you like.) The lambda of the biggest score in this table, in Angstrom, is 4520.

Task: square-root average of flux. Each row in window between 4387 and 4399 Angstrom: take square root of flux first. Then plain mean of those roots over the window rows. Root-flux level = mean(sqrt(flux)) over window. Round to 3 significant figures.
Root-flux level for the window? 5.73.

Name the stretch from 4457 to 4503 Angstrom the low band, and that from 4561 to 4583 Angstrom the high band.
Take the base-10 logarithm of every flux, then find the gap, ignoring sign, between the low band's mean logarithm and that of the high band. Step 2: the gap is 0.005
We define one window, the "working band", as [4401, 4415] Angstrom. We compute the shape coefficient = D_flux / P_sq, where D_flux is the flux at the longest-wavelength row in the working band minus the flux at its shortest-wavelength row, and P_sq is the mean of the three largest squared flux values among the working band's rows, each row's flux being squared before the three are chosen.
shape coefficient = 0.0019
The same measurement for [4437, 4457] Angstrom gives -0.0038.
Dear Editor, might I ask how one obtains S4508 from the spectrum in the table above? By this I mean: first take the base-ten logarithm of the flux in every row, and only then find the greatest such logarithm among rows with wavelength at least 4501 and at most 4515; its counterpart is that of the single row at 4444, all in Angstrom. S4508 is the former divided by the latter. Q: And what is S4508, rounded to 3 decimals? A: 1.030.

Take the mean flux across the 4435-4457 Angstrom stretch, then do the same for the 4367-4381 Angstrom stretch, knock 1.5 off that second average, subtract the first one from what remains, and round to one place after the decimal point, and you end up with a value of -3.4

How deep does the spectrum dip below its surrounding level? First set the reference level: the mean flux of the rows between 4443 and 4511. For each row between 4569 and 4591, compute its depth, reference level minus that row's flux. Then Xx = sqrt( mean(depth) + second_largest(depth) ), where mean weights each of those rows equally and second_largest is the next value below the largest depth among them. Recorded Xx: 0.41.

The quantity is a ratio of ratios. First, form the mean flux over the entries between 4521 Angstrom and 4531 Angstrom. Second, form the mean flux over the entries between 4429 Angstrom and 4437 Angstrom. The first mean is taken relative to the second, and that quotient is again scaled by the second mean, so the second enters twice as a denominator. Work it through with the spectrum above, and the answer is 0.0296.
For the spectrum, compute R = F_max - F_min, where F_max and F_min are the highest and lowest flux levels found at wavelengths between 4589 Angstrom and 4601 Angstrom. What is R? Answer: 2.4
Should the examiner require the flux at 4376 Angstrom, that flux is 31.49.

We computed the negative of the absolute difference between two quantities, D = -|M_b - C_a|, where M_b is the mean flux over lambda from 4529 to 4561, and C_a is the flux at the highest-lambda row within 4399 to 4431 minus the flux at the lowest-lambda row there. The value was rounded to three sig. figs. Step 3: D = -32.6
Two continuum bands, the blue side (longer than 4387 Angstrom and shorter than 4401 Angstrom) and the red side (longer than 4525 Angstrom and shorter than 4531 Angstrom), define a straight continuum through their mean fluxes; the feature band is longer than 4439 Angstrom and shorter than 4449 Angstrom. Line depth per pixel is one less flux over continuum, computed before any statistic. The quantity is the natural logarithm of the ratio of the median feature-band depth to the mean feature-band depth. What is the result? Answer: -0.26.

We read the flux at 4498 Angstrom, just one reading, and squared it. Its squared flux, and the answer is 1407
